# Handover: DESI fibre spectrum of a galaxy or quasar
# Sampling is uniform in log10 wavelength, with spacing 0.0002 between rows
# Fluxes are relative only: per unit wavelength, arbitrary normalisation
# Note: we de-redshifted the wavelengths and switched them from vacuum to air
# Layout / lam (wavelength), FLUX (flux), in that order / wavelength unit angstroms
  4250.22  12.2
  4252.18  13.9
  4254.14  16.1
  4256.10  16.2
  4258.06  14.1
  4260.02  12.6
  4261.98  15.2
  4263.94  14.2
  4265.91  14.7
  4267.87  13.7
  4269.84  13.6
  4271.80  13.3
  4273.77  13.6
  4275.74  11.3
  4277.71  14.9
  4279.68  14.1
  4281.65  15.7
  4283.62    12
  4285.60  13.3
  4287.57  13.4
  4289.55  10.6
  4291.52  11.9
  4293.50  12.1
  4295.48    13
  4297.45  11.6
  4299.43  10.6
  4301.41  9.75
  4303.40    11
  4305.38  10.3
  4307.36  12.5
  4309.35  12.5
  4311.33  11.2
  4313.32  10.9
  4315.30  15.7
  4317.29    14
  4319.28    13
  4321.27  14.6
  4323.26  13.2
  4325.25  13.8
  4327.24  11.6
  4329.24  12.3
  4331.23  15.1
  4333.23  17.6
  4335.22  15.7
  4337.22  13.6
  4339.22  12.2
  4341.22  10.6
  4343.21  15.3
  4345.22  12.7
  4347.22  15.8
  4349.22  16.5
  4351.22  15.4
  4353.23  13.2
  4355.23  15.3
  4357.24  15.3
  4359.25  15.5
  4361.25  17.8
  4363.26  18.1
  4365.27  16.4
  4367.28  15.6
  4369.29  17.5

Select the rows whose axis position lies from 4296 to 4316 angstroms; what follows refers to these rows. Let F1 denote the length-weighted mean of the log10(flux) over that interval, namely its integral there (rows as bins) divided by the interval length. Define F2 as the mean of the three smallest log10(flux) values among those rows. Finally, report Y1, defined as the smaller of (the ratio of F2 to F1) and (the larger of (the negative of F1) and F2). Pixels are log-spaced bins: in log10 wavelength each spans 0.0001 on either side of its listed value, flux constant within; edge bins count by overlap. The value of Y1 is 0.951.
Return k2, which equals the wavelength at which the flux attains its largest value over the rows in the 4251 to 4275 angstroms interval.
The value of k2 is 4256.10 angstroms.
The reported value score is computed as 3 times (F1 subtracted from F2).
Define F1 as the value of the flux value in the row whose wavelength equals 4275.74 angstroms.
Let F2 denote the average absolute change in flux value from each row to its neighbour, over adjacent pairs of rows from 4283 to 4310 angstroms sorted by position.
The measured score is -31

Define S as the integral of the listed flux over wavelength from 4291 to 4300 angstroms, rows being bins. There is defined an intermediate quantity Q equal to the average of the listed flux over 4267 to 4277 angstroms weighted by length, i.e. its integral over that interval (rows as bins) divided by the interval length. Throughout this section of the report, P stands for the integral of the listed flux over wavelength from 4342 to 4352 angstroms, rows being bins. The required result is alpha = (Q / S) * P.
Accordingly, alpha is 18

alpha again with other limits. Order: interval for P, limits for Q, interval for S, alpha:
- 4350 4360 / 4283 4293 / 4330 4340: 12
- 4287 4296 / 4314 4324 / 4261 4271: 11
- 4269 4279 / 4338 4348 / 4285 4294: 16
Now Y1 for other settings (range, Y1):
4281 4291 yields 0.973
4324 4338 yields 0.954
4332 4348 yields 0.935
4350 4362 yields 0.981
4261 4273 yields 0.984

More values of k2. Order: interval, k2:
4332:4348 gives 4333.23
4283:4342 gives 4333.23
